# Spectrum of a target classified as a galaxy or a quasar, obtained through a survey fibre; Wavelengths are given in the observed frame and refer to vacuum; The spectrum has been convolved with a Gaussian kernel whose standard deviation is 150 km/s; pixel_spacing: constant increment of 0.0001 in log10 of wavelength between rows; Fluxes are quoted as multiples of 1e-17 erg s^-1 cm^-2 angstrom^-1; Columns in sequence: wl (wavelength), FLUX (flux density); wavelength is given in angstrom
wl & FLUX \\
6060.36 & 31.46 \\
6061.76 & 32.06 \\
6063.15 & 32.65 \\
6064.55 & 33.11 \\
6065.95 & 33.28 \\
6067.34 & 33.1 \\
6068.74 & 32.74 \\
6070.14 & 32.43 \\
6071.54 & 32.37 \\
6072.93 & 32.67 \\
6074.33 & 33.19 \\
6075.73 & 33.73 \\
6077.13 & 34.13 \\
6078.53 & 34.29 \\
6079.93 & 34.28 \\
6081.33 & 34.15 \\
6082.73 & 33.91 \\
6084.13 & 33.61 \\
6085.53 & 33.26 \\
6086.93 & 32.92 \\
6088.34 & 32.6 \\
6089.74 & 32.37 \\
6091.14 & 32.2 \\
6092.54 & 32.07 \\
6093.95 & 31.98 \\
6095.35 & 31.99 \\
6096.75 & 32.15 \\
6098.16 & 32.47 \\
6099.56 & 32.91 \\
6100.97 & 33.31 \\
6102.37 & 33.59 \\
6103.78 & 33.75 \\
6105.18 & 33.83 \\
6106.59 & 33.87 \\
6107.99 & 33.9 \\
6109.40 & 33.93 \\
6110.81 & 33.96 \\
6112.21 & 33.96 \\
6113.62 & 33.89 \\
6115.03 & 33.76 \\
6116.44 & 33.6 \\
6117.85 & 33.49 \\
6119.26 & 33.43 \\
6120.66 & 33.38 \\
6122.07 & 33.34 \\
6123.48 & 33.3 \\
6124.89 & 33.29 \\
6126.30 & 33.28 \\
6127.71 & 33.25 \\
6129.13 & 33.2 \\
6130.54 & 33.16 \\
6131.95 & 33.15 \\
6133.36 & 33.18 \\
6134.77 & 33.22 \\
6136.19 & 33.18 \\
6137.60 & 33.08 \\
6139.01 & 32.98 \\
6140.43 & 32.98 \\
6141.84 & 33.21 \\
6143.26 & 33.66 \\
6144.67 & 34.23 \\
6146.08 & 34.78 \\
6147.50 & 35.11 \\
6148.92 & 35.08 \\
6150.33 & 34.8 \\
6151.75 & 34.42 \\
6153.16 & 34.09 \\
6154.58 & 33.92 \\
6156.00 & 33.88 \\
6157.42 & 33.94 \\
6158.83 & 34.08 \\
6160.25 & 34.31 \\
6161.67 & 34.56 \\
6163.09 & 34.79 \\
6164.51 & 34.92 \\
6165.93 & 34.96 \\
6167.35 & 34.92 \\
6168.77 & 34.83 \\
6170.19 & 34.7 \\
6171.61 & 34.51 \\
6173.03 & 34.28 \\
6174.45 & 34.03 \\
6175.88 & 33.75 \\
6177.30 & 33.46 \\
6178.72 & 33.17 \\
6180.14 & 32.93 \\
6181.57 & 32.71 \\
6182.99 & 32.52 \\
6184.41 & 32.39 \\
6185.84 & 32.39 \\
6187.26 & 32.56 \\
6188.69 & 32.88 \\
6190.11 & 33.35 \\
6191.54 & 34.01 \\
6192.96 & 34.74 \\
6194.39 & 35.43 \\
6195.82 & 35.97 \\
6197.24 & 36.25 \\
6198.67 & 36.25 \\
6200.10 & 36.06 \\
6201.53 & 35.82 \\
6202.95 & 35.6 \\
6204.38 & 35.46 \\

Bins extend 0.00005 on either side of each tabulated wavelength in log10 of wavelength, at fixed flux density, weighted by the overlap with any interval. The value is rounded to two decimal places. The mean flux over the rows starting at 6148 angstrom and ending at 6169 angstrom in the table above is 34.50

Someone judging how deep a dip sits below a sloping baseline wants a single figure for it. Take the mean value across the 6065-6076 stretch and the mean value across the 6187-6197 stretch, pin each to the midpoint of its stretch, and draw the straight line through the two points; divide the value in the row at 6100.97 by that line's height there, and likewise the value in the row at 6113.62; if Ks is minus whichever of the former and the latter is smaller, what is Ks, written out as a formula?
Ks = -1.00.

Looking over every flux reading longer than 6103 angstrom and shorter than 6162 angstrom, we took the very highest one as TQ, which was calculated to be 35.11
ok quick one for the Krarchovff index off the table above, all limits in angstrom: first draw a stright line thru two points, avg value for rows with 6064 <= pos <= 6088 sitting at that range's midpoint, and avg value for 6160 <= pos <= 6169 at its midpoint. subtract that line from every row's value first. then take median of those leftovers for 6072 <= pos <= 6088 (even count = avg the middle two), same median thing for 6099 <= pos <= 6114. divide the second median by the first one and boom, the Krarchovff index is 0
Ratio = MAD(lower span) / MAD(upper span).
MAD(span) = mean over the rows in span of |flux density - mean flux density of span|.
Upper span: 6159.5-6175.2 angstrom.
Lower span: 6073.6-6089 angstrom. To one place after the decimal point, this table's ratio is 1.9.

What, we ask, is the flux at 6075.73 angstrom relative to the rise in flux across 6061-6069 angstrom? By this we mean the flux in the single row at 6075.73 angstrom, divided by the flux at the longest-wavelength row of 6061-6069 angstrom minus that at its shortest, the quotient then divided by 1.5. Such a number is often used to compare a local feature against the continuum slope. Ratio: 33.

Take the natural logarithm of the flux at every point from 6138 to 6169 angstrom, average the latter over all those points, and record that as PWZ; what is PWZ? 3.53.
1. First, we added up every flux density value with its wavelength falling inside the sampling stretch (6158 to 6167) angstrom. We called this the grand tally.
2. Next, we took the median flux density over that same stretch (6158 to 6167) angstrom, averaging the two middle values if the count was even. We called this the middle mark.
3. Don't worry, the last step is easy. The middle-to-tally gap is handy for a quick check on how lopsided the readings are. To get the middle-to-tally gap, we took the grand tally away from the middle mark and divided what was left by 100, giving -1.73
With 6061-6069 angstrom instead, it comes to -1.64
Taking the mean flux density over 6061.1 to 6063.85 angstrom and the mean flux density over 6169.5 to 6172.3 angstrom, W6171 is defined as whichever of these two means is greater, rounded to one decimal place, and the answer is 34.6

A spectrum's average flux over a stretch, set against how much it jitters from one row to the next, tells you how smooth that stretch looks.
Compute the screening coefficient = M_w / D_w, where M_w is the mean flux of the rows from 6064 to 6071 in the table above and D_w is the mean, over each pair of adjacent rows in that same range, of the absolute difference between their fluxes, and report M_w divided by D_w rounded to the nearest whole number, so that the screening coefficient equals 129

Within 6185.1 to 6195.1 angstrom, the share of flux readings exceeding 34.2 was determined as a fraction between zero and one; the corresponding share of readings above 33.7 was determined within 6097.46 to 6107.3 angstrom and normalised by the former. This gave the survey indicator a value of 1.5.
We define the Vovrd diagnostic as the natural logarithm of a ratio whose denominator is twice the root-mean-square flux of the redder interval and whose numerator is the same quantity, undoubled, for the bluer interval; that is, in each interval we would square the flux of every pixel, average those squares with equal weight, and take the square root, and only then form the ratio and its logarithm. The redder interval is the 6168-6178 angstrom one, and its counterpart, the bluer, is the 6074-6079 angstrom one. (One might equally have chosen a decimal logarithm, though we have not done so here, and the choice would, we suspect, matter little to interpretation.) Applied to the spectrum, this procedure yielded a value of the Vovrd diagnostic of -0.70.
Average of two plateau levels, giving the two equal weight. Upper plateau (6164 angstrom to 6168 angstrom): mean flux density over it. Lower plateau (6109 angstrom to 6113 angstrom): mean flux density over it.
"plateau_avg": 34.4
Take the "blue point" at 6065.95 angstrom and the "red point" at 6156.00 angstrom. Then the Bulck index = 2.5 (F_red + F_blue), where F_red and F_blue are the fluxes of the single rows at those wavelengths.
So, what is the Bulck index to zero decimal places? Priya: 168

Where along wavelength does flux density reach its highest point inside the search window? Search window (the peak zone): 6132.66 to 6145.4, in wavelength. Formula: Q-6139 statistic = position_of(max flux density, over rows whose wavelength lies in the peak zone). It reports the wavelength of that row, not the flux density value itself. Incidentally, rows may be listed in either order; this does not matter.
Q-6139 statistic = 6144.67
